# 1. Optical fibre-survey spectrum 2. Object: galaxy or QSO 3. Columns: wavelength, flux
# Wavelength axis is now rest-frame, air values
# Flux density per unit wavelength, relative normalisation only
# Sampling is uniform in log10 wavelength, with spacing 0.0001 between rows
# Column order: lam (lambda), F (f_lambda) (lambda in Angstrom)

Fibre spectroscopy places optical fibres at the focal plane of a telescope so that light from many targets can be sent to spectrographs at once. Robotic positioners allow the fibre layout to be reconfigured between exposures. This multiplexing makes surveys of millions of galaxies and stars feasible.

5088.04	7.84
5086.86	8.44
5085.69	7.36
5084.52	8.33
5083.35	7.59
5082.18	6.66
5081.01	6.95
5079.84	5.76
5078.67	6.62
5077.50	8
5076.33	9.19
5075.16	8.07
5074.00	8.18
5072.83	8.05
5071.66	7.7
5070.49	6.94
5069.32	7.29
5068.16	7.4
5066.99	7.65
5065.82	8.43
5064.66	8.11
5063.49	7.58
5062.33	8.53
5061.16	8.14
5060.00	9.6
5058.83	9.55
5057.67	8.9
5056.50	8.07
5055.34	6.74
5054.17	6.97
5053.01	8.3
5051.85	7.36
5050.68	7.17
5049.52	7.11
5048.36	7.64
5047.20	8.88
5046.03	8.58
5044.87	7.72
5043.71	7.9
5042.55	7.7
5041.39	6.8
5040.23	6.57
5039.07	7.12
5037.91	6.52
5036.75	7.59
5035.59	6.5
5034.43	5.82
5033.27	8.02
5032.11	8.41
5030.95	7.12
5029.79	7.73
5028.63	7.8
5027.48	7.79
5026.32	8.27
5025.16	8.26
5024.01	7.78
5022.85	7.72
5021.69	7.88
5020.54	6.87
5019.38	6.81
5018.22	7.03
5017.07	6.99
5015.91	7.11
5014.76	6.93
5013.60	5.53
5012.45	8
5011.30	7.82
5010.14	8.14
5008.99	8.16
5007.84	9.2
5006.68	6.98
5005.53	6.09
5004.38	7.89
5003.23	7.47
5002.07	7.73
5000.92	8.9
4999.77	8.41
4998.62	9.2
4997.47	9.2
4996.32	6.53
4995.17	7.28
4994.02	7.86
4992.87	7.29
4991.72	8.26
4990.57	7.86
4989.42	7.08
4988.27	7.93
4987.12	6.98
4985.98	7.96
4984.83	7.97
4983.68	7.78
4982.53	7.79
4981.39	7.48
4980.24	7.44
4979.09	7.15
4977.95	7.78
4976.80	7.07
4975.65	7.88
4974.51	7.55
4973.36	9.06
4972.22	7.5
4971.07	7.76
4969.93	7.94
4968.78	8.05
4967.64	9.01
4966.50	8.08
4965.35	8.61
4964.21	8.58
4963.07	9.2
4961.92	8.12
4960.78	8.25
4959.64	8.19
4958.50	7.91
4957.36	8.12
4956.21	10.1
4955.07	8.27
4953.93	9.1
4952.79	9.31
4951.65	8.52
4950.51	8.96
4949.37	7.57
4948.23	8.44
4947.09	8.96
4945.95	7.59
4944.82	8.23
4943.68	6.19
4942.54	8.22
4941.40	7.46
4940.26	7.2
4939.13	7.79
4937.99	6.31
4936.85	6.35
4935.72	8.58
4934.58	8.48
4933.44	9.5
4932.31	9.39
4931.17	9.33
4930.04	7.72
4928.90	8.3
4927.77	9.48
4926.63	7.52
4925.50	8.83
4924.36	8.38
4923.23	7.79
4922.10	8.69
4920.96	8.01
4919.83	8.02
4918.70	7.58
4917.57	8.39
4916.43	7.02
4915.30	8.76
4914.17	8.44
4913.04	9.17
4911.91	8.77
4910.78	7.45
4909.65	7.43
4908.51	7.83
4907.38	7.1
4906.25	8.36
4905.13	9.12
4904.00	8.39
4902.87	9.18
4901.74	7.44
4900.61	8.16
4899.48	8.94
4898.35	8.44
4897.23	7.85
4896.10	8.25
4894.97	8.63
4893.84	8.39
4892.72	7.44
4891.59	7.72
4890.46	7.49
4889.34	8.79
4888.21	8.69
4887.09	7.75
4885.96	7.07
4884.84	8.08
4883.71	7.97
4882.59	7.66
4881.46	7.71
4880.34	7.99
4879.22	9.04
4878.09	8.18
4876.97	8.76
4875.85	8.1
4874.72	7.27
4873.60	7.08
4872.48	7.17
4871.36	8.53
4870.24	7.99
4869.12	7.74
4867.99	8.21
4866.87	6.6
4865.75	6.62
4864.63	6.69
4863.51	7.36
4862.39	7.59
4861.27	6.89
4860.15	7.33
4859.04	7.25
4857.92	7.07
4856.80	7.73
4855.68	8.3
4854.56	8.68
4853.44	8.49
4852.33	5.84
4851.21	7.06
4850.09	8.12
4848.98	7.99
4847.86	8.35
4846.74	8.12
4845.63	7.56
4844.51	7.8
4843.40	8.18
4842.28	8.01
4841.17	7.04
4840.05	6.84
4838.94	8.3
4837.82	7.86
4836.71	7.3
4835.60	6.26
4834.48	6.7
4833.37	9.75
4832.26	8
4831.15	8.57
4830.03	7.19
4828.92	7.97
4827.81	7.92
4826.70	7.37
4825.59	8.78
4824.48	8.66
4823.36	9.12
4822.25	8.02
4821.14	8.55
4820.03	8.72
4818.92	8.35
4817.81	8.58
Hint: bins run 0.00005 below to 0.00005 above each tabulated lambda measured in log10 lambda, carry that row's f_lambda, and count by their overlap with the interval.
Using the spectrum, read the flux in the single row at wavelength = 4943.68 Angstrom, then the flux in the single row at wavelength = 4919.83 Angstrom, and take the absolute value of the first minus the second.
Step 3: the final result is 1.8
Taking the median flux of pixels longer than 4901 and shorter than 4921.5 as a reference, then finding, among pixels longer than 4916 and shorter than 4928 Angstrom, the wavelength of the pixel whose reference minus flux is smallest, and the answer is 4927.77 Angstrom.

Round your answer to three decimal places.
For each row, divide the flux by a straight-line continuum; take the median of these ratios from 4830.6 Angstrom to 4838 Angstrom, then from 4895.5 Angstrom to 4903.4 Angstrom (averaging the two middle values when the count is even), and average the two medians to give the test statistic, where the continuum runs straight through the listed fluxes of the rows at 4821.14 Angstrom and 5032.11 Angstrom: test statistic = 0.946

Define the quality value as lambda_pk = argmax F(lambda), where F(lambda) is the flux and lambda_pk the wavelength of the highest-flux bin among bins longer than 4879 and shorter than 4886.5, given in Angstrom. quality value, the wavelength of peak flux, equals 4879.22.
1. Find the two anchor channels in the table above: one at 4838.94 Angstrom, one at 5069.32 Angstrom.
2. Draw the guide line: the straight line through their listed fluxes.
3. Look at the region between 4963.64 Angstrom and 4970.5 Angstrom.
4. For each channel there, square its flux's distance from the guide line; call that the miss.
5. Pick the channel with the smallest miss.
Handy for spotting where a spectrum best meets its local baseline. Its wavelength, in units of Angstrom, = 4969.93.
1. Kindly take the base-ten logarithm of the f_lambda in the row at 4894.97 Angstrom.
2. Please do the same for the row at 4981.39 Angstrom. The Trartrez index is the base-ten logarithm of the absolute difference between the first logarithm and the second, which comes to -1.21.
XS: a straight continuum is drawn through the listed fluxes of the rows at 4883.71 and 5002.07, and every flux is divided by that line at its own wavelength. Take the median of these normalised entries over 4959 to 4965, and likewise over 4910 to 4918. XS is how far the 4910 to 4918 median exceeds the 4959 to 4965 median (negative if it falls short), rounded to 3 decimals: 0.011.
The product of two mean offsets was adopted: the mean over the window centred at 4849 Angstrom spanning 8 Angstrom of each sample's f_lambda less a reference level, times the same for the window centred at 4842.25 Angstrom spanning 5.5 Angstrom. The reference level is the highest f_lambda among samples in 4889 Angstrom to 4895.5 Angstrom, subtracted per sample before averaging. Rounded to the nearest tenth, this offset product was 1.5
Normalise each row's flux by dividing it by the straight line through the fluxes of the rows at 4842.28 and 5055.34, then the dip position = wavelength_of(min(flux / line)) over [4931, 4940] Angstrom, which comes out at 4937.99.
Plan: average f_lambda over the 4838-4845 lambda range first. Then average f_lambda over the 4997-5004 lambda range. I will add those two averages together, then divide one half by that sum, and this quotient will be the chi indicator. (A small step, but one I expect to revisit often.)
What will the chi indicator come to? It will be 0.0309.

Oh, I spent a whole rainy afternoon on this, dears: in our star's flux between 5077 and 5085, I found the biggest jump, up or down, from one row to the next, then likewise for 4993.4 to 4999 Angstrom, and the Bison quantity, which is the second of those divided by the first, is 1.9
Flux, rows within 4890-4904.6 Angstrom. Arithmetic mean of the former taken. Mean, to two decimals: 8.18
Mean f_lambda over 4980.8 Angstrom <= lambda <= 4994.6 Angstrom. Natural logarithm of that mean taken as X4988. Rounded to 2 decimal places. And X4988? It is 2.04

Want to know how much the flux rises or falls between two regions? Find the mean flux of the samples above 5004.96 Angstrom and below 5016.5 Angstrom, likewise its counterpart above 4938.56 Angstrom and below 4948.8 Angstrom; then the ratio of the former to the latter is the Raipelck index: 0.95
